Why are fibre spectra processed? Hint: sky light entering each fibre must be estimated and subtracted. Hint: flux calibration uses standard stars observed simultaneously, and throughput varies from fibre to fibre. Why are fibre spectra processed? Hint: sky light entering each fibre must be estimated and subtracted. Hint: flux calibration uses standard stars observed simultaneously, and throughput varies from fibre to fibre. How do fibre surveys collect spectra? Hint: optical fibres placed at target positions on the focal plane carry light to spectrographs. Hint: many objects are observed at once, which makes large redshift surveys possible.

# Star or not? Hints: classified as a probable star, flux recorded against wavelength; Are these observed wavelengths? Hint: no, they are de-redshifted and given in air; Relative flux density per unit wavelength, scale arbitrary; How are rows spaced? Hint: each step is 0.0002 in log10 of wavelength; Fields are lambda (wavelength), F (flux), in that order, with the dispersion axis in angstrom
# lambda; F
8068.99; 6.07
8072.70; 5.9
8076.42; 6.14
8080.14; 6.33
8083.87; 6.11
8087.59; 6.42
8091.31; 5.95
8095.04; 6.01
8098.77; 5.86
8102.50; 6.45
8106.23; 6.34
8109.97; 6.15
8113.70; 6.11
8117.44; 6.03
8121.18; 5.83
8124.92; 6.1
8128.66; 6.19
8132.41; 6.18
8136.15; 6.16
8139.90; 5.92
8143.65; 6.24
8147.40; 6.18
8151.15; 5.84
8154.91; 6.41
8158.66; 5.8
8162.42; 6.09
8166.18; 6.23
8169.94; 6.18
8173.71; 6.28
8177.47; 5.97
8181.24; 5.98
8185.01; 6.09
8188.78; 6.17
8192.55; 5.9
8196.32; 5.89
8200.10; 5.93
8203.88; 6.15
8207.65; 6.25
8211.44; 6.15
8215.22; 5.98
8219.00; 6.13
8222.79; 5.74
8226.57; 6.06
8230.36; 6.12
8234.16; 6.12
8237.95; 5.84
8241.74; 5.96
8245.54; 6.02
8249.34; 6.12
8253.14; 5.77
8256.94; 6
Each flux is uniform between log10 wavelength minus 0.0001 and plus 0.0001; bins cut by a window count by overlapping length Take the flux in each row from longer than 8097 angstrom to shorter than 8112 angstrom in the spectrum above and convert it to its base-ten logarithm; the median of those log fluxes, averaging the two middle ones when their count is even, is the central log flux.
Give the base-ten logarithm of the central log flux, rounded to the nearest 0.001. -0.099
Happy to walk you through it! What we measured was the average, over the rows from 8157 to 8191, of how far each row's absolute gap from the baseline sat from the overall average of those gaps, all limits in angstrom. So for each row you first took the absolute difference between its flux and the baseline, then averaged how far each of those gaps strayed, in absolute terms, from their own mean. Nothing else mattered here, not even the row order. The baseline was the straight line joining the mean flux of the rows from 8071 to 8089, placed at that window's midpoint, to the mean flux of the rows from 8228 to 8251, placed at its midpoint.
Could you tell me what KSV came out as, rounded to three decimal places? 0.062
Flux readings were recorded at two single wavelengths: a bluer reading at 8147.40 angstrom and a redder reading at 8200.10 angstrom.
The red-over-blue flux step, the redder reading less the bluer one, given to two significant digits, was -0.25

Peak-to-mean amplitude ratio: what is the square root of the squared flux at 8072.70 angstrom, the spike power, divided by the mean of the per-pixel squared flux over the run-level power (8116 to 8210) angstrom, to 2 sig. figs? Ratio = 0.97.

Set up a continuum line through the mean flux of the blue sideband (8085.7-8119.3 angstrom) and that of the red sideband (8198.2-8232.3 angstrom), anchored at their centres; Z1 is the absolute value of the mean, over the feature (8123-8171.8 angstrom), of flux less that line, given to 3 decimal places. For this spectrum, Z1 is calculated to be 0.006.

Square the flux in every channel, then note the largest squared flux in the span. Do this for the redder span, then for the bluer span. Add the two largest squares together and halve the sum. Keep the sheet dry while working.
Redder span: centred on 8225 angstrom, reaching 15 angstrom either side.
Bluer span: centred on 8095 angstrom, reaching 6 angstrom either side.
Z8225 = 37.0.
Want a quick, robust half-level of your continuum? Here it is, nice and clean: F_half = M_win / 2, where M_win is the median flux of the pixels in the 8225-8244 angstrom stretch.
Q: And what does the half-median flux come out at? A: 3.03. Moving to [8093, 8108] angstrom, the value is 3.09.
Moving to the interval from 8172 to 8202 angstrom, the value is 2.99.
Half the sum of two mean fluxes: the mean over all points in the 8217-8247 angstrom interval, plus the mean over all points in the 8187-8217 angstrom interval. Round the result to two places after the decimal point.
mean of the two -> 6.03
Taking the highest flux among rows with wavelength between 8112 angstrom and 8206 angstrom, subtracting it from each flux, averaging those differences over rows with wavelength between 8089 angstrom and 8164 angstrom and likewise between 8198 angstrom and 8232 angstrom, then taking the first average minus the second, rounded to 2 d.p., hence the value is 0.04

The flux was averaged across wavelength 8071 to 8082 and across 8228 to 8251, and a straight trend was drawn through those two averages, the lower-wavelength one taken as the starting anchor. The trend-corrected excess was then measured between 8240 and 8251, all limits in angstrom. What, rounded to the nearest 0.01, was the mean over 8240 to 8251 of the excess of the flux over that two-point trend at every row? 0.01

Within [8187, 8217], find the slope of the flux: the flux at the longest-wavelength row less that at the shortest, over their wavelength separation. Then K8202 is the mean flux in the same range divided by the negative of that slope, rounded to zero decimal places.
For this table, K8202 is 842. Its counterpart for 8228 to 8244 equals 427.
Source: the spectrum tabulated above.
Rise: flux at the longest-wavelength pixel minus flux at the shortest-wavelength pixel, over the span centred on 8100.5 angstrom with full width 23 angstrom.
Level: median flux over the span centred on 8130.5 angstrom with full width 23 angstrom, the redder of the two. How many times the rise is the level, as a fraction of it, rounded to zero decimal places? 31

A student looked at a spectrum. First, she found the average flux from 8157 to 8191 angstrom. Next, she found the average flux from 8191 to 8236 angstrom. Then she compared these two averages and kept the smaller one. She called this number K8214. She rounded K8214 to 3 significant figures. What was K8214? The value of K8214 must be 6.04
